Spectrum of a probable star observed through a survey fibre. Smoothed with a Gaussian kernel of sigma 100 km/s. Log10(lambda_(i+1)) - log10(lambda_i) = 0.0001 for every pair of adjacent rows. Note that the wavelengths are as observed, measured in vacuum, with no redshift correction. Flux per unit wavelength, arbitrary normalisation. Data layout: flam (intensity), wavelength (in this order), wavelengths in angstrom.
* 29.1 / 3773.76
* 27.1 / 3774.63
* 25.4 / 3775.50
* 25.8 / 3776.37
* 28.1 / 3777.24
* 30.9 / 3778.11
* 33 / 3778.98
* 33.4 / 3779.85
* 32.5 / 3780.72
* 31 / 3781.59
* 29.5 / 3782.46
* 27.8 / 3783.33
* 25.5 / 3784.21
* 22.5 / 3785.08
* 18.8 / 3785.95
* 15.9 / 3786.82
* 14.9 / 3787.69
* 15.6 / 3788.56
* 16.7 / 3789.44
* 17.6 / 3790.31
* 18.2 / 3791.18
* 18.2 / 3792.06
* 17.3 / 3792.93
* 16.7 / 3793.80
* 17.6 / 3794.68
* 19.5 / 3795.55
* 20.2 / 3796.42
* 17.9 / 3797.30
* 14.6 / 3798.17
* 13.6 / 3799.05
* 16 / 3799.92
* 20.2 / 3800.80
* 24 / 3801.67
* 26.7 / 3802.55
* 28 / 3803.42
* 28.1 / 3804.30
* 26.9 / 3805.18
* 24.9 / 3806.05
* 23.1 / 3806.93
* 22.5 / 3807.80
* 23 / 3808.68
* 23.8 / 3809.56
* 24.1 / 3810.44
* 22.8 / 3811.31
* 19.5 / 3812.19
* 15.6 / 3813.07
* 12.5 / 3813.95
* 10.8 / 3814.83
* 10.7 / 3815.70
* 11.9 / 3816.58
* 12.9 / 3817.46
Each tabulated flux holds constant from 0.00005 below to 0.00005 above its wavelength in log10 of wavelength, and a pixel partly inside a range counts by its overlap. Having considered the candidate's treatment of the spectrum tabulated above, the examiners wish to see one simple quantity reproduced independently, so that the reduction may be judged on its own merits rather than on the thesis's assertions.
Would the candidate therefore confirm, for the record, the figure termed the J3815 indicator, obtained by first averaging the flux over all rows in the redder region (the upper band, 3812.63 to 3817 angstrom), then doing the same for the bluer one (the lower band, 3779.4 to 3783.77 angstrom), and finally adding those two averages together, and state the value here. 43.1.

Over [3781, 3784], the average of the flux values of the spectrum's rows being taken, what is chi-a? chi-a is 29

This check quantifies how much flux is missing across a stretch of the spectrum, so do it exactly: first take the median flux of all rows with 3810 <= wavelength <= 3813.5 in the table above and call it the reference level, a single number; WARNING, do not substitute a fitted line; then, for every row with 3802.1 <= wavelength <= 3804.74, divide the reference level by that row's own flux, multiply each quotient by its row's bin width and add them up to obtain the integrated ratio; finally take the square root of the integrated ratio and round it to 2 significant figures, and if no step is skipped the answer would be 1.4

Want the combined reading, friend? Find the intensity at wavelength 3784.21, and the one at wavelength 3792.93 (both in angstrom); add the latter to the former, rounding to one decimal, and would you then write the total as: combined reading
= 42.8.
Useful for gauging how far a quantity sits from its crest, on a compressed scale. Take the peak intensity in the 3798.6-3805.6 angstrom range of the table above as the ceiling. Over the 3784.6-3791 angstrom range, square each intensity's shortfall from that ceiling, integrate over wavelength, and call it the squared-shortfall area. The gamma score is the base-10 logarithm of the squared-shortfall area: 2.9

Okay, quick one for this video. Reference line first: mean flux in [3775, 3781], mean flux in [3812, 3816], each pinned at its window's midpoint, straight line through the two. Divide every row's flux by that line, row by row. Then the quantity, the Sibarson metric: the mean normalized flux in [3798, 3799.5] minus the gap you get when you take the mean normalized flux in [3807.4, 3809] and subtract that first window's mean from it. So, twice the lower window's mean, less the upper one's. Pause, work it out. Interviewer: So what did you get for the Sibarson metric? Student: -0.03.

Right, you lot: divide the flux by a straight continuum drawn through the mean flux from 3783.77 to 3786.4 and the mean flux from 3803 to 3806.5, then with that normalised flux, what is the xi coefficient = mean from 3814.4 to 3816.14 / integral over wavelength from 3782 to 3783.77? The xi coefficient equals 0.16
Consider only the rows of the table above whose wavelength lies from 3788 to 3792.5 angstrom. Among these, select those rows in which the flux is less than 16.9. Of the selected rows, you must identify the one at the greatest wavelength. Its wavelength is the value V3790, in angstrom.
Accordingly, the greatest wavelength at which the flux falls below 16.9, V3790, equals 3789.44 angstrom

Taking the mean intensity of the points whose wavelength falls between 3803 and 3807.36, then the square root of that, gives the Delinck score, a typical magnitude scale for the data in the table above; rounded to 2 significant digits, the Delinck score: 5.1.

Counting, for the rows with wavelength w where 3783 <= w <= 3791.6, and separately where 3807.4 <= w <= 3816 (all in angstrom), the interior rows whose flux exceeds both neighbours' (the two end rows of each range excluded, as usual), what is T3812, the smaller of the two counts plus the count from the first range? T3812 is 0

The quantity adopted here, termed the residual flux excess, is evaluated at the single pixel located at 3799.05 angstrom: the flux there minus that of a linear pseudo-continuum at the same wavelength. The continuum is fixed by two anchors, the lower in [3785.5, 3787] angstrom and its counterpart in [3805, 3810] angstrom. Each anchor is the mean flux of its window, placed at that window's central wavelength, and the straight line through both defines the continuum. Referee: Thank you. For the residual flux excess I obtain -7.8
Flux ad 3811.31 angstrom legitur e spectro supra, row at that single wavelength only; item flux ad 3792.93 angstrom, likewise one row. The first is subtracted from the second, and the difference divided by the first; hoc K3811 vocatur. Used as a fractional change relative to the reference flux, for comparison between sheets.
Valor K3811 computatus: -0.2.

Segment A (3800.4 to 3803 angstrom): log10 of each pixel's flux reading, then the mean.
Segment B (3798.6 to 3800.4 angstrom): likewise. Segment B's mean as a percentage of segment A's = 85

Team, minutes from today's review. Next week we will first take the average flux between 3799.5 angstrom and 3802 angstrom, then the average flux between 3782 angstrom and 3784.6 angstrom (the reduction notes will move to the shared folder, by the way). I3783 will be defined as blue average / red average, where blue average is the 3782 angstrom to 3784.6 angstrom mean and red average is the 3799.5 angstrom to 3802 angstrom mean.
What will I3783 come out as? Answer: 1.4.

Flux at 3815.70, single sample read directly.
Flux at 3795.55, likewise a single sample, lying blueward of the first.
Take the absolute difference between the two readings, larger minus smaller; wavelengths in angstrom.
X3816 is 9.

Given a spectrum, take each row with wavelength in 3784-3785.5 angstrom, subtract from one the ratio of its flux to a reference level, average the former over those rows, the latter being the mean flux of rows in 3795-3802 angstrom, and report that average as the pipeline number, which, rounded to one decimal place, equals -0.3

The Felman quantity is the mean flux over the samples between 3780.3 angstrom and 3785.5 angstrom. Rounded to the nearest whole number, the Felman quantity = 28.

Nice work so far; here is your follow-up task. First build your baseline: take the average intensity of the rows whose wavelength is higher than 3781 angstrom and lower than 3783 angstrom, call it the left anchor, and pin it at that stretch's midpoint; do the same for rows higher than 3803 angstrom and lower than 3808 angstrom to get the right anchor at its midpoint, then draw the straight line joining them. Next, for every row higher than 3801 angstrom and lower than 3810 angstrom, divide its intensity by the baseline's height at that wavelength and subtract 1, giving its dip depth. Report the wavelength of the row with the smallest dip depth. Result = 3807.80 angstrom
